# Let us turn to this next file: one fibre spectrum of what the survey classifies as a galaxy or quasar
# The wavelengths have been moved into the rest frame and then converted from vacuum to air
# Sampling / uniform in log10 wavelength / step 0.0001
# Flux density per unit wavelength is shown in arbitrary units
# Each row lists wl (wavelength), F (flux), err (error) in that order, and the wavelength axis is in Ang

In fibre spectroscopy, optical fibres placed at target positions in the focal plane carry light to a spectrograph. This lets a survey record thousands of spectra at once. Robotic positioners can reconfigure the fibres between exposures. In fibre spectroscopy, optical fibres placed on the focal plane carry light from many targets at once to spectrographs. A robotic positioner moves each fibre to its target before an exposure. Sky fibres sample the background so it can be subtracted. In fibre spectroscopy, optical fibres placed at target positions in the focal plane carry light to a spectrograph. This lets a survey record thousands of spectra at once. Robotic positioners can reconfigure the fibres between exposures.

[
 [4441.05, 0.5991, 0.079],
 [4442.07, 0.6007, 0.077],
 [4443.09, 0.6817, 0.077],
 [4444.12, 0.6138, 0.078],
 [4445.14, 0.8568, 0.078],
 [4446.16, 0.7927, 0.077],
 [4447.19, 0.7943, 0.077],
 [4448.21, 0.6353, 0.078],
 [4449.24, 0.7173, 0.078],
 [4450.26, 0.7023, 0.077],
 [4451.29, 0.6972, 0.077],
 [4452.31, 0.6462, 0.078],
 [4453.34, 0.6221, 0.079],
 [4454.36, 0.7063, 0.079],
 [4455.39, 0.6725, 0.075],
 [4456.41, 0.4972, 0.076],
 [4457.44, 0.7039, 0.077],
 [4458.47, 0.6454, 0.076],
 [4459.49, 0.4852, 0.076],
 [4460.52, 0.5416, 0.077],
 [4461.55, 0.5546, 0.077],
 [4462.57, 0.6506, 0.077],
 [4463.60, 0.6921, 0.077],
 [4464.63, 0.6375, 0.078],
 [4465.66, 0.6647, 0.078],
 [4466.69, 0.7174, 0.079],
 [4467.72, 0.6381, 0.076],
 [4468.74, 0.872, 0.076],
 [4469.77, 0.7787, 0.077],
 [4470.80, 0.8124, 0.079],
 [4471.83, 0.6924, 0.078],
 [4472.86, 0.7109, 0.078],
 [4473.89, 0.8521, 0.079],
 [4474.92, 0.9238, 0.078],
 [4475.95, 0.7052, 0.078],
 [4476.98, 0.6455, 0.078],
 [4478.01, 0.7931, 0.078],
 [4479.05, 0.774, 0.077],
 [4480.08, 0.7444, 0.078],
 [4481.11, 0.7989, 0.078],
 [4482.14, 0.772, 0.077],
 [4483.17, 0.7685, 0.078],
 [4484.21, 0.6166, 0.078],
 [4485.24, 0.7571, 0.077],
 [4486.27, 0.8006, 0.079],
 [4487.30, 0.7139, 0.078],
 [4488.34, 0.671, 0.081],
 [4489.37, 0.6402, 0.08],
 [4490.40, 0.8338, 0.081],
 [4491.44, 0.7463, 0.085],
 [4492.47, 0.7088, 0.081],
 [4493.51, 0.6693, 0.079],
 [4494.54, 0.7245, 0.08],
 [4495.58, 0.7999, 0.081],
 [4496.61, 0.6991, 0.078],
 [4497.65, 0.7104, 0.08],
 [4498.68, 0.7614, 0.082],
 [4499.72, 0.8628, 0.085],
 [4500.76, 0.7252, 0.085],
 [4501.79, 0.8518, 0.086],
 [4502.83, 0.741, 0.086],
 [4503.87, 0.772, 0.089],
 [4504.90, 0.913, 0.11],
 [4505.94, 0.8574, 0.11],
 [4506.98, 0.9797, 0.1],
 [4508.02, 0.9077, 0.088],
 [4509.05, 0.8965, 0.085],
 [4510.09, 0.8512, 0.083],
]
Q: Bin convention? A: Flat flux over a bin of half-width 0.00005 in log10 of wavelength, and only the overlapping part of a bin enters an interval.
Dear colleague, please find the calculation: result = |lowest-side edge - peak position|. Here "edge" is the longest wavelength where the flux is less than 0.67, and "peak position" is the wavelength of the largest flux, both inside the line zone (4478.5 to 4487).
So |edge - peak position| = 2.1 Ang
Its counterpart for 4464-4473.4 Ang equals 1.0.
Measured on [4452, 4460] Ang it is 5.1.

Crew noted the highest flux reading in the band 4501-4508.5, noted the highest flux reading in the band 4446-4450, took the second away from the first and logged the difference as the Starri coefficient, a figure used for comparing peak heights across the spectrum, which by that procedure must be 0.19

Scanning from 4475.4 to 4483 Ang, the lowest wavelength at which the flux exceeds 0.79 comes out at 4478.01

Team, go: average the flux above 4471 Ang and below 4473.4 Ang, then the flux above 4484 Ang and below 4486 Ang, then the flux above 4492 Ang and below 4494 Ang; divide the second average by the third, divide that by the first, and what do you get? 1.4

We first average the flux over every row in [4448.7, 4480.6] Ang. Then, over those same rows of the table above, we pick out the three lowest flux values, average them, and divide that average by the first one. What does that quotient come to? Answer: 0.733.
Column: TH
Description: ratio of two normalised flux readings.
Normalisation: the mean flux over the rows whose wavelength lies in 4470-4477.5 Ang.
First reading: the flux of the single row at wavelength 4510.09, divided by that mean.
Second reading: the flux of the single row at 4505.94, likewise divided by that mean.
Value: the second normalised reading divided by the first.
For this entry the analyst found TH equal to 1.01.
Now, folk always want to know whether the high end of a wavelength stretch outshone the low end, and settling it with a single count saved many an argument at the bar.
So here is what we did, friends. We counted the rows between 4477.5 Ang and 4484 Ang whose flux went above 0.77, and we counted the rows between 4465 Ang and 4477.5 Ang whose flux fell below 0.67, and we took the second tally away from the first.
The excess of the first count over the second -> 1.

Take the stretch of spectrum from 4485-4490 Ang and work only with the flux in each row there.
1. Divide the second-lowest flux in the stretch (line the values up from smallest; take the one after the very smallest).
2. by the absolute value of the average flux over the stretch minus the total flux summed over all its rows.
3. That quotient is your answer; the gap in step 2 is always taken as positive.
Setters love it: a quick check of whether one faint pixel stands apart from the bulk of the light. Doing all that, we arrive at 0.23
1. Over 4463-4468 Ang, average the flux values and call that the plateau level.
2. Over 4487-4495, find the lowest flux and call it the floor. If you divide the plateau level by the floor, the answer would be 1.05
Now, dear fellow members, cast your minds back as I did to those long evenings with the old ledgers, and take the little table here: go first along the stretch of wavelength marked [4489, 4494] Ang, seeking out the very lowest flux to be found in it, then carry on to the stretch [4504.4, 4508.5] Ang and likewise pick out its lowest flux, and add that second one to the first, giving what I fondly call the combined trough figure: 1.50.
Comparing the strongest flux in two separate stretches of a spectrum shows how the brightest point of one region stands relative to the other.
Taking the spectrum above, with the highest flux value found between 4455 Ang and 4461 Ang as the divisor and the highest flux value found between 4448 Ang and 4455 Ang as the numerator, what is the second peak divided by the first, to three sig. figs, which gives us 1.02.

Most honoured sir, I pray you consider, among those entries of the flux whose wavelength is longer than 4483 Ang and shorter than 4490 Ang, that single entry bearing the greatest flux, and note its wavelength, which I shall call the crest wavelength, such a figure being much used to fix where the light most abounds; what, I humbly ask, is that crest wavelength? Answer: 4486.27 Ang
